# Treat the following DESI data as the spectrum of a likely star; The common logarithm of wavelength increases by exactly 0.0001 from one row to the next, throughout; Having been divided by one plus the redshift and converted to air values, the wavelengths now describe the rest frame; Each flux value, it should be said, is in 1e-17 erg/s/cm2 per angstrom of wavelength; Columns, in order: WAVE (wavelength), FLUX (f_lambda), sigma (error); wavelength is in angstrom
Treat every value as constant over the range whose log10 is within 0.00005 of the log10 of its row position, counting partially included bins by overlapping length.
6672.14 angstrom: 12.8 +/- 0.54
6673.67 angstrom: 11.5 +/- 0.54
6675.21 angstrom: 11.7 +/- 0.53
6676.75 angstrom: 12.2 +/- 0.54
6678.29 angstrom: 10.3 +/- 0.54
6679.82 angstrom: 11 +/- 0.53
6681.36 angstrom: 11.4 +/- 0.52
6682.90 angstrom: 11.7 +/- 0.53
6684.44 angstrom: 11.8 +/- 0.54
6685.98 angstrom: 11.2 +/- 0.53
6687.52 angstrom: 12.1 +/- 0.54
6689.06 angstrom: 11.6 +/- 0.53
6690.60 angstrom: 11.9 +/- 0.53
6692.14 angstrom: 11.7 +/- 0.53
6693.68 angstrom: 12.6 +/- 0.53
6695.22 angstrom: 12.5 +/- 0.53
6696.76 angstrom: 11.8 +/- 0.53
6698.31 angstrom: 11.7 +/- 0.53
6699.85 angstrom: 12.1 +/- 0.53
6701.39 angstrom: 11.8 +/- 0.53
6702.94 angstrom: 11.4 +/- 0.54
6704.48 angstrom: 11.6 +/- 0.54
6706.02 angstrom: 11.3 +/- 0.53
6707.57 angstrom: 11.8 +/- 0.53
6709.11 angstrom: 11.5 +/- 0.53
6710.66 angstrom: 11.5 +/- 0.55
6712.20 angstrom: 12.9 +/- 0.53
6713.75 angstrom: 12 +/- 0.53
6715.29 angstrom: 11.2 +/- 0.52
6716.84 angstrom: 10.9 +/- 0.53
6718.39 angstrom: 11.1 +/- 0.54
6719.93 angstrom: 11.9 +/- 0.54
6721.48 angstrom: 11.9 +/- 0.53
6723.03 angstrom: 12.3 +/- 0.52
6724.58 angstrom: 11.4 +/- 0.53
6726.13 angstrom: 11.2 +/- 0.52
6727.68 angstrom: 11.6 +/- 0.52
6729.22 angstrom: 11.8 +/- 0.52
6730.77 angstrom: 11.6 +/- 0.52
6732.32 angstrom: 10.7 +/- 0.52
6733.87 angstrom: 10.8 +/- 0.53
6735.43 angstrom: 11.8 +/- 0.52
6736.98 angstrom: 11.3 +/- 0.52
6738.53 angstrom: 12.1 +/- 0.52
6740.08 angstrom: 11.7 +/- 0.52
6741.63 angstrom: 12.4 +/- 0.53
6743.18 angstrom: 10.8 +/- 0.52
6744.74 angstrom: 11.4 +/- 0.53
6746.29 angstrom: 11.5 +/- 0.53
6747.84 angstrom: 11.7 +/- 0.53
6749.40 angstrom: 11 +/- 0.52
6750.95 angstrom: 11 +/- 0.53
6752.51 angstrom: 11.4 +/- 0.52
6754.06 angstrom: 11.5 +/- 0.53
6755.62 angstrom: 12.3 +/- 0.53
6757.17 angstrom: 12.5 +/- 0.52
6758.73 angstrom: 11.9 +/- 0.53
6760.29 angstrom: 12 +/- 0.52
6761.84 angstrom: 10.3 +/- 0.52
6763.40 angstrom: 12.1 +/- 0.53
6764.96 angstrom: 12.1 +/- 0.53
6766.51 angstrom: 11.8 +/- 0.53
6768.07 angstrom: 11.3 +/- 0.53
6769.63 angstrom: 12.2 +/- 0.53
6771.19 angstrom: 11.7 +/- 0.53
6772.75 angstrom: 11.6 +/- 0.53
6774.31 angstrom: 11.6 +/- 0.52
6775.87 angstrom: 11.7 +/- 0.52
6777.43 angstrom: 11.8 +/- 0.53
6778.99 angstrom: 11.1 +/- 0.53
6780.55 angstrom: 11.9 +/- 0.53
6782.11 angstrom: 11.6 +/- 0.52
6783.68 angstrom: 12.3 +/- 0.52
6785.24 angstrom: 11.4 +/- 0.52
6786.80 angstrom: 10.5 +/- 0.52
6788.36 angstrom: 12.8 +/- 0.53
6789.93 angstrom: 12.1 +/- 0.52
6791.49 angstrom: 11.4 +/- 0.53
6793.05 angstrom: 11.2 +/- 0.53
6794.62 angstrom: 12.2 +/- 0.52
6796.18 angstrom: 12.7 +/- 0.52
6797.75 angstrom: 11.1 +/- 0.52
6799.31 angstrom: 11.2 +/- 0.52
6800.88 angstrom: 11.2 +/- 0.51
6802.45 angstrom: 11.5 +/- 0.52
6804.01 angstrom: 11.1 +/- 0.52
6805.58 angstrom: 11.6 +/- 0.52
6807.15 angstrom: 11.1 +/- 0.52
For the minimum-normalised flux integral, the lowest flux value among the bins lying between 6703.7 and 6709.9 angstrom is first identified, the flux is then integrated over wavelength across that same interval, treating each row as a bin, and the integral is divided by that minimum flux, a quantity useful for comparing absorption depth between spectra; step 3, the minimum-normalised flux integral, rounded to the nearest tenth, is 6.3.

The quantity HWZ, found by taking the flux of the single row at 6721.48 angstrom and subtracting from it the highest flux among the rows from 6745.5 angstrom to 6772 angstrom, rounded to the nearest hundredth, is -0.60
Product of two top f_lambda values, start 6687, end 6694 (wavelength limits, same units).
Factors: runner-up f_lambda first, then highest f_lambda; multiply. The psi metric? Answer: 152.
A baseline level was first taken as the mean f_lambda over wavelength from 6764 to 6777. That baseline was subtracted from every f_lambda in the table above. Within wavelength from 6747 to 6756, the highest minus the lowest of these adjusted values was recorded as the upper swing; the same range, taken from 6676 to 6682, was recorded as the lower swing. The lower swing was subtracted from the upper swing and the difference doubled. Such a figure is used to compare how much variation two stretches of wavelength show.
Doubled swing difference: -1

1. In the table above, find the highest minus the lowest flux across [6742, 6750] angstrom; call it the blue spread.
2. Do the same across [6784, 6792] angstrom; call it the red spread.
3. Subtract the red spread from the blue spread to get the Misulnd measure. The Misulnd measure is -1.4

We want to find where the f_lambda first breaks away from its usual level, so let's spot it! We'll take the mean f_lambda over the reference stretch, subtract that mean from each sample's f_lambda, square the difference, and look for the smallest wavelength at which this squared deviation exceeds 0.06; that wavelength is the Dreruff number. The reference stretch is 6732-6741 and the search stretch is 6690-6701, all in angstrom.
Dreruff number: 6690.60 angstrom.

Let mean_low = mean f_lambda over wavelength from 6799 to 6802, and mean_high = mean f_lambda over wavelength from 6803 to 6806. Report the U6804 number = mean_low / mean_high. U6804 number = 0.99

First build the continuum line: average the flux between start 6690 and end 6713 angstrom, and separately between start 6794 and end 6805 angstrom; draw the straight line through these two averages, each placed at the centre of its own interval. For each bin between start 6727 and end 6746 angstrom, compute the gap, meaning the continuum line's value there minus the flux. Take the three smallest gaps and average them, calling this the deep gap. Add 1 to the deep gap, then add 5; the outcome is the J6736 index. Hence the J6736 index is 5.66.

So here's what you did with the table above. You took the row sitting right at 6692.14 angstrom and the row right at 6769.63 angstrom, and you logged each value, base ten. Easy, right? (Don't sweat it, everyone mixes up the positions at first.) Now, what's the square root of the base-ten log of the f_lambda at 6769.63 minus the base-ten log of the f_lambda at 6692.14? 0.13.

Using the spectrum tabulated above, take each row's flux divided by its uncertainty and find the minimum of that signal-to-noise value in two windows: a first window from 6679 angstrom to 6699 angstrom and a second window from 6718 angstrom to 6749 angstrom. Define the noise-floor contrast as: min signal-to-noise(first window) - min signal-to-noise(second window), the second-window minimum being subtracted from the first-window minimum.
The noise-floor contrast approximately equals 0.4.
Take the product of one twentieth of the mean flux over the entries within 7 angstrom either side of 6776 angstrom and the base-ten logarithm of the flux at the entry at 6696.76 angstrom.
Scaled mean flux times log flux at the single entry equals 0.626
